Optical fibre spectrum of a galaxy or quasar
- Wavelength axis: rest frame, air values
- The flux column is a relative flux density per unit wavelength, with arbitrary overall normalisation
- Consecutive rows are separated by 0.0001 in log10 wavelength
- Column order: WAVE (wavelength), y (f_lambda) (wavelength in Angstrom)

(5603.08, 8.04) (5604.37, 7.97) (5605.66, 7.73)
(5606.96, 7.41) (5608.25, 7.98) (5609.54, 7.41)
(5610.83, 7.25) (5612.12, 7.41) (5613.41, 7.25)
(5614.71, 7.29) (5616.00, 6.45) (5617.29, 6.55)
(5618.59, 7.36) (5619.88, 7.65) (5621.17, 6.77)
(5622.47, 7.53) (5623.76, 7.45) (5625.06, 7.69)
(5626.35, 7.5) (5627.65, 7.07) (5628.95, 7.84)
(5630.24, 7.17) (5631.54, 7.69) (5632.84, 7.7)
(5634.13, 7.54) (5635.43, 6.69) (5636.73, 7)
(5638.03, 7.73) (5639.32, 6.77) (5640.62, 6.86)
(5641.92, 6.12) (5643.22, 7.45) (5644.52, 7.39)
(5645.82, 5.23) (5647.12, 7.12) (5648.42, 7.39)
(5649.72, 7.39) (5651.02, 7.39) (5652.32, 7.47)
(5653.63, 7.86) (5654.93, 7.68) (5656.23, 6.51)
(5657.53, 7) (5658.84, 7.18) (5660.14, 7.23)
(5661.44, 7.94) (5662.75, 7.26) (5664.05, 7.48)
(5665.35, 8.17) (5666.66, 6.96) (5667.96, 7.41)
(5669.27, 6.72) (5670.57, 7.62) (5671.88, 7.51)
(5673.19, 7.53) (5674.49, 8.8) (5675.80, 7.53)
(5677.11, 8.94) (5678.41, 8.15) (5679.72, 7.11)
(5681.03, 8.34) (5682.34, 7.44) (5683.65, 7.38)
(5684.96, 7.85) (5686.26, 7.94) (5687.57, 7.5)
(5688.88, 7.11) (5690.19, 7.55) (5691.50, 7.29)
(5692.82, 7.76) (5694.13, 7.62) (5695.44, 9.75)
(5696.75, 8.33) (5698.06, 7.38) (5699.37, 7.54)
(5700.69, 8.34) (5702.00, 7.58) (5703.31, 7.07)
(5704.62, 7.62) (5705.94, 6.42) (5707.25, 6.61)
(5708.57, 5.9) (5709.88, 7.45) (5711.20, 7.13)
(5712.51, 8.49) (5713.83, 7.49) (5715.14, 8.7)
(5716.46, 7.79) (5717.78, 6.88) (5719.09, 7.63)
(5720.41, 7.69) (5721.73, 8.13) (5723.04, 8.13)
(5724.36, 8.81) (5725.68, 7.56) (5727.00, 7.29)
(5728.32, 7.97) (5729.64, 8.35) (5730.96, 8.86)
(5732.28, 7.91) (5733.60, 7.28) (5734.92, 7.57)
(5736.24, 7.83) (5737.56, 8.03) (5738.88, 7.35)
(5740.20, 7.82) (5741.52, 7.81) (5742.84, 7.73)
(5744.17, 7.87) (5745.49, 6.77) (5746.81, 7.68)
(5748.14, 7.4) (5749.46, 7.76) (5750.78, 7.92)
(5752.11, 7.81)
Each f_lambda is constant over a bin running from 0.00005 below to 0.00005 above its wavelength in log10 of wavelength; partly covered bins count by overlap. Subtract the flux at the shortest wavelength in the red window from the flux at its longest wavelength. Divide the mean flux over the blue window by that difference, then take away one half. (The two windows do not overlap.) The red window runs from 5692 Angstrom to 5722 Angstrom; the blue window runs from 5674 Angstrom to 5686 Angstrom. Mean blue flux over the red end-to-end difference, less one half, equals 21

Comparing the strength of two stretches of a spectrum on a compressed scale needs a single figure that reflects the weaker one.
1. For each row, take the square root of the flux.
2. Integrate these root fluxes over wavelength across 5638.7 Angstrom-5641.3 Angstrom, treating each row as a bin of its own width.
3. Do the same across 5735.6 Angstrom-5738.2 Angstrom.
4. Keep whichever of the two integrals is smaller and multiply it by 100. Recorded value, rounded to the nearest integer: 678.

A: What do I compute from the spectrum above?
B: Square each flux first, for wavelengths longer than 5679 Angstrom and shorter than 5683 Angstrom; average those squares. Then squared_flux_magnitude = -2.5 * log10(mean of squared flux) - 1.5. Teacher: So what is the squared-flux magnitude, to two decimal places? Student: -5.92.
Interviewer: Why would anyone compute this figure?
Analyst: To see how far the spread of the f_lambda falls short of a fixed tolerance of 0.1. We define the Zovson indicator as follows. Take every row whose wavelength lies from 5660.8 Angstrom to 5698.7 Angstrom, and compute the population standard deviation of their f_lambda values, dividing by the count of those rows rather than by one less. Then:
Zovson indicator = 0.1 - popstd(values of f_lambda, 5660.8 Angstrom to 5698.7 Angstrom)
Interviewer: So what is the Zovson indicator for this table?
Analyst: -0.53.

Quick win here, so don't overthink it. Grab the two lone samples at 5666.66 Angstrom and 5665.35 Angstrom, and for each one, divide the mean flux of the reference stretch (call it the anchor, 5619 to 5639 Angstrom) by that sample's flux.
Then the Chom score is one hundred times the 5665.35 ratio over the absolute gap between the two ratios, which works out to 575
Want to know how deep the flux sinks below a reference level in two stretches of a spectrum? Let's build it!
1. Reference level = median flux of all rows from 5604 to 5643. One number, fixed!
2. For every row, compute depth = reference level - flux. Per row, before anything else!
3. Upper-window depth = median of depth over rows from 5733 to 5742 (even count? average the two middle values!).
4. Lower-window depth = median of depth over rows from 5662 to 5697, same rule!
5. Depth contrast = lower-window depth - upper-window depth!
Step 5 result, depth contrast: 0.28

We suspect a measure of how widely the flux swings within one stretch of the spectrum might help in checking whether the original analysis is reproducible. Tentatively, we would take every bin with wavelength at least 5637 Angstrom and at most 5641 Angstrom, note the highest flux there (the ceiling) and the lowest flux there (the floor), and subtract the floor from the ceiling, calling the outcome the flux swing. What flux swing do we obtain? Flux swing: 1.0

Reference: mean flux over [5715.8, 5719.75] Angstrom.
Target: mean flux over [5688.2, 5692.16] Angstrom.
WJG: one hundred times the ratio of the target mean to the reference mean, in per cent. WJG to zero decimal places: 98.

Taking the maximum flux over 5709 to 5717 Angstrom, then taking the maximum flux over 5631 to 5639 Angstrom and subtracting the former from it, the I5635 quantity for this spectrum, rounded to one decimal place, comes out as -1.0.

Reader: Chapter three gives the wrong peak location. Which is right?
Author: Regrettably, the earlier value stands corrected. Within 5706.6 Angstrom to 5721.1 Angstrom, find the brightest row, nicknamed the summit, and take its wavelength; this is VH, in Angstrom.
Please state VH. 5715.14 Angstrom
